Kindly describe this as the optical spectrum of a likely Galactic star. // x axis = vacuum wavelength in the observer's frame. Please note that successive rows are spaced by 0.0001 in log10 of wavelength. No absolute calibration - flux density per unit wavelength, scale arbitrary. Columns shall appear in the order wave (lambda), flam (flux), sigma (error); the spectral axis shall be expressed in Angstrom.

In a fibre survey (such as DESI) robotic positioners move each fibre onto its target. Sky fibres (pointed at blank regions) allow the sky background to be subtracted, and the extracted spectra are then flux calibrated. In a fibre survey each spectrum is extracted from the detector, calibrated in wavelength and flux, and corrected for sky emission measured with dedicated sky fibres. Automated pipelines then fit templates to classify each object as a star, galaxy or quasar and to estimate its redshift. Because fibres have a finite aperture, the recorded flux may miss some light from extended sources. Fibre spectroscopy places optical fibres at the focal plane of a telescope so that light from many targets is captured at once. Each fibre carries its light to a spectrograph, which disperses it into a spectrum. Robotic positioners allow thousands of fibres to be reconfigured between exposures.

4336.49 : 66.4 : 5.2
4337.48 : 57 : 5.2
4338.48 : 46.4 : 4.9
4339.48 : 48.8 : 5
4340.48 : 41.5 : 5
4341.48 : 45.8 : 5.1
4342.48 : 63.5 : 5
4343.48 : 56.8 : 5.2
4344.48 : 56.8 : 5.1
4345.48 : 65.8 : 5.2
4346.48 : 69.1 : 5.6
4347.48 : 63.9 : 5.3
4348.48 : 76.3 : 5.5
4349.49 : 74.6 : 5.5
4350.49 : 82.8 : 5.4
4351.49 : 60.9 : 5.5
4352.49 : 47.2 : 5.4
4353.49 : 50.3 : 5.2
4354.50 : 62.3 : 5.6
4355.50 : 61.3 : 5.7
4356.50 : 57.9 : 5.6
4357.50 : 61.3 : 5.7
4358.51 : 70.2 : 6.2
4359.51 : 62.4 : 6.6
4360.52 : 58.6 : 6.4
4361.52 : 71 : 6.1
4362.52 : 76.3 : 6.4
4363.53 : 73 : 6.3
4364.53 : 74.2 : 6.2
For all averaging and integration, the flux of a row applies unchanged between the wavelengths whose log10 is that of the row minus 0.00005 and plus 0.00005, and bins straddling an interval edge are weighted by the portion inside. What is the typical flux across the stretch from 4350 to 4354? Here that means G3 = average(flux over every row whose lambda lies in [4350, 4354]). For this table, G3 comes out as 60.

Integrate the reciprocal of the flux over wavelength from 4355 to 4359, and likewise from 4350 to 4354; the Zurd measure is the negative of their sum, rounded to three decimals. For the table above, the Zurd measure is -0.134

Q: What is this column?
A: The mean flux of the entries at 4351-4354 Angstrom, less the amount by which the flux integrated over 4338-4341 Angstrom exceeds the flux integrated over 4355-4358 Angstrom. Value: 97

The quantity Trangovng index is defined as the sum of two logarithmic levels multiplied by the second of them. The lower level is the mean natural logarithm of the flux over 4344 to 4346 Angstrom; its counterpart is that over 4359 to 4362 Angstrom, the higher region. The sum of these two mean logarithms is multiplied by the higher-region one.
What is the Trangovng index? 34.4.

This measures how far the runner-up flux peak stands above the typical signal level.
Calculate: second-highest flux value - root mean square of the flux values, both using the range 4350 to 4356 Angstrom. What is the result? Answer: 0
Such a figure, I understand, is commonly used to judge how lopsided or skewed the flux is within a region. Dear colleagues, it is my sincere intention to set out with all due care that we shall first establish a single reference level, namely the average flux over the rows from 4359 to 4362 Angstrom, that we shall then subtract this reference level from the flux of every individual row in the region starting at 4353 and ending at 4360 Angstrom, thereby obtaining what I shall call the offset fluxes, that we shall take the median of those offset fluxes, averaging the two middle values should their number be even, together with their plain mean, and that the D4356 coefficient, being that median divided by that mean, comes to 0.85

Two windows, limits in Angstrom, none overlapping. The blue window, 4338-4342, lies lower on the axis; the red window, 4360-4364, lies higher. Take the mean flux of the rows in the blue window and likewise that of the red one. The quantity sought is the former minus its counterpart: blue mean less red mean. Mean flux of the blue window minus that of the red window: -24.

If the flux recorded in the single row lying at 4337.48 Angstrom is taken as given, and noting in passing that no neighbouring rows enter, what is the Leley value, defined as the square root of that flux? 7.5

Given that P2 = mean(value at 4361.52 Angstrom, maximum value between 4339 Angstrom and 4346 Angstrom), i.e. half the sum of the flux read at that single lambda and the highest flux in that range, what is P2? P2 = 68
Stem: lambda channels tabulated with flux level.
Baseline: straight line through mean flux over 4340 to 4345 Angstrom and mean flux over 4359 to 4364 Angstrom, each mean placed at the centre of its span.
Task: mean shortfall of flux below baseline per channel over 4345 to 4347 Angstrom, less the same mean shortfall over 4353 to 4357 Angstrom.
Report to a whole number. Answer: -17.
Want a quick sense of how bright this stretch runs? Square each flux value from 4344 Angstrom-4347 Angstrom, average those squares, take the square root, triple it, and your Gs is 192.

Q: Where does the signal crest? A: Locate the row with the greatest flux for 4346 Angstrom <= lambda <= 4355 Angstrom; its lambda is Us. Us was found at 4350.49 Angstrom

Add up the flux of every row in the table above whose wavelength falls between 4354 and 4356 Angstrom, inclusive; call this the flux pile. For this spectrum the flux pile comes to 124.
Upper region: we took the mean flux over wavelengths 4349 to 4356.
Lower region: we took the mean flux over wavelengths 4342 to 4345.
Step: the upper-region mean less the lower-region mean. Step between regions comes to 3.7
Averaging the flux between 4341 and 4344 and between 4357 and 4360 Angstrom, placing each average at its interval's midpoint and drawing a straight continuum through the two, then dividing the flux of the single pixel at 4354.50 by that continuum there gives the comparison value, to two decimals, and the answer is 1.00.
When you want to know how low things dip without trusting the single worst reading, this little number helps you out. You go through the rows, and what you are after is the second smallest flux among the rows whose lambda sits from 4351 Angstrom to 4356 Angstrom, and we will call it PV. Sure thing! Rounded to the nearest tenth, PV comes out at 50.3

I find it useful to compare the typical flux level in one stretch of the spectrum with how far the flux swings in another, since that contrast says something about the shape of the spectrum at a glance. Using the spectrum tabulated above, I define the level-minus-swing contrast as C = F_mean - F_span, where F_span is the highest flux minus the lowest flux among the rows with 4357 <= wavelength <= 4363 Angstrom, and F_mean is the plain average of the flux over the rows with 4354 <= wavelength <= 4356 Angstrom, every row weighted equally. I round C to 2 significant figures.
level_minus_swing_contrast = 44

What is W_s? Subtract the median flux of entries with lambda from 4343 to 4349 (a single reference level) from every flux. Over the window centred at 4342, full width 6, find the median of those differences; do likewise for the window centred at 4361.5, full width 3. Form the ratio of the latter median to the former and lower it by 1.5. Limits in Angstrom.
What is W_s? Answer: -2.01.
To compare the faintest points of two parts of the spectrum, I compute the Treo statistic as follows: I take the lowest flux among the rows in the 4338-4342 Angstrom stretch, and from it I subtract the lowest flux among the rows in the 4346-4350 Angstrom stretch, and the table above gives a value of -22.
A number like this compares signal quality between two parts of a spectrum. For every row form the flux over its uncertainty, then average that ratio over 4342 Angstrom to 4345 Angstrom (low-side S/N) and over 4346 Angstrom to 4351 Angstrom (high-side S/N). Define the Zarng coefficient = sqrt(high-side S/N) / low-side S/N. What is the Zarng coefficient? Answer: 0.316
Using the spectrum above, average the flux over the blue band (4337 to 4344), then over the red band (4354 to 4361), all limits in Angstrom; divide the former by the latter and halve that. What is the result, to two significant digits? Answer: 0.41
